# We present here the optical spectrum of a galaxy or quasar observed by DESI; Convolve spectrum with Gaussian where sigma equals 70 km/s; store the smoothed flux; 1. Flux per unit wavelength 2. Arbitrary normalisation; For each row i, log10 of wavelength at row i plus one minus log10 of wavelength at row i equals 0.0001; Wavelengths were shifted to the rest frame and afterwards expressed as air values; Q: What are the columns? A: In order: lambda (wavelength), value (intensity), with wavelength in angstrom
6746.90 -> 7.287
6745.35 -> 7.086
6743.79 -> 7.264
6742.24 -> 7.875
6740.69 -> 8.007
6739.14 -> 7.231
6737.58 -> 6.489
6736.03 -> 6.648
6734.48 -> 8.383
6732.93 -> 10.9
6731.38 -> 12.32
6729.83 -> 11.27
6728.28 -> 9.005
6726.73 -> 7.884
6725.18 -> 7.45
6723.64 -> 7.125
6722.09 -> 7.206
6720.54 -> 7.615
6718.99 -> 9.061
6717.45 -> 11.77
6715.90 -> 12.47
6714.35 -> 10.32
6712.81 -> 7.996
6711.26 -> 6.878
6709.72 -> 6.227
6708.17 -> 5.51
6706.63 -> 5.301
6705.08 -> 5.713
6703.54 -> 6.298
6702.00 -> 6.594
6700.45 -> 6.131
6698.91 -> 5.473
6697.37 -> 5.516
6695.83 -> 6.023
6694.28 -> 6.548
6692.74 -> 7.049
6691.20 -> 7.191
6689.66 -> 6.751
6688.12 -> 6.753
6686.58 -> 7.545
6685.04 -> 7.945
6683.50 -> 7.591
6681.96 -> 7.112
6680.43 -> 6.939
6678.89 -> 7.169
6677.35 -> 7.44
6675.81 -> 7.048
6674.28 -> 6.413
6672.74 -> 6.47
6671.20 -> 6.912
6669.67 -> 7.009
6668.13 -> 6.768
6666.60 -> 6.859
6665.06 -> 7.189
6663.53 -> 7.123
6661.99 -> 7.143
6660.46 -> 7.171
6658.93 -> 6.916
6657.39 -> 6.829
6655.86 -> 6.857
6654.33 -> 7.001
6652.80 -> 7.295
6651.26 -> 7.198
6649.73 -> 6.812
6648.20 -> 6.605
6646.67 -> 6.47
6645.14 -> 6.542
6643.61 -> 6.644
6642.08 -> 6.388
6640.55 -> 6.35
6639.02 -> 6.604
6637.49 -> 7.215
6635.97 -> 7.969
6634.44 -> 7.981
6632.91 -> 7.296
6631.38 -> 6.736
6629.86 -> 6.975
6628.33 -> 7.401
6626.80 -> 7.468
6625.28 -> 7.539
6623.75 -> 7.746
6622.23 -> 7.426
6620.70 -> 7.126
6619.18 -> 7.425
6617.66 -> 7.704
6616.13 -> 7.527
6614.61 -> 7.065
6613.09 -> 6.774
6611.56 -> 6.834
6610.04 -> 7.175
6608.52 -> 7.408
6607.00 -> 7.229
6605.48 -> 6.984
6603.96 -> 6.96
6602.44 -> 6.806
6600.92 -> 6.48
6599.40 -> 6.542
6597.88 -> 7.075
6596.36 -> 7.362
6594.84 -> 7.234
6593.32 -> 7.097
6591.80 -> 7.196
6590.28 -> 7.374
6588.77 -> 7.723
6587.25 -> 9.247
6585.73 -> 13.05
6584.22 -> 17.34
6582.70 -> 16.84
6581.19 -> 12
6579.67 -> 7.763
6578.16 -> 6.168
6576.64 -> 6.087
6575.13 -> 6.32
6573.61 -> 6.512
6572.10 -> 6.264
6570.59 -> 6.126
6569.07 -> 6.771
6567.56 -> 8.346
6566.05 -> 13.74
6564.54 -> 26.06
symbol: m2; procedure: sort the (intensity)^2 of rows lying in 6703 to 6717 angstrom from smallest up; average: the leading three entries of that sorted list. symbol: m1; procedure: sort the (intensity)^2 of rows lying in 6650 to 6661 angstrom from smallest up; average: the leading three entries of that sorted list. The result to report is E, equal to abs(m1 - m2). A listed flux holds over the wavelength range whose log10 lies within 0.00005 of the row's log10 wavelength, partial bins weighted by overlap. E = 17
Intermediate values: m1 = 47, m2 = 30.4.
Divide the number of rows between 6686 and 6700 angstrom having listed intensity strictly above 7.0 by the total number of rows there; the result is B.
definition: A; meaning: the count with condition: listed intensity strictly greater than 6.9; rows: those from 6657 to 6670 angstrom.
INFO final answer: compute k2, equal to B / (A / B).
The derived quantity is 0.02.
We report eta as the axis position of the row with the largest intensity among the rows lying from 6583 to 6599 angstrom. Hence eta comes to 6584.22 angstrom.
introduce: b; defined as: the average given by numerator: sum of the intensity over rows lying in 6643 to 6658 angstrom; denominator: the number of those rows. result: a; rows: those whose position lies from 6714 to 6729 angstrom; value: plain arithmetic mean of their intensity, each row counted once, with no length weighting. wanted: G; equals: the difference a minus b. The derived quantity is 2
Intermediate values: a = 9.0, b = 6.8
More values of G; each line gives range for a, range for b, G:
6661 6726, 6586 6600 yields 0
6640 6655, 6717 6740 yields -2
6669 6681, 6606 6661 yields 0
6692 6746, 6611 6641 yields 0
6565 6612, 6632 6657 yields 1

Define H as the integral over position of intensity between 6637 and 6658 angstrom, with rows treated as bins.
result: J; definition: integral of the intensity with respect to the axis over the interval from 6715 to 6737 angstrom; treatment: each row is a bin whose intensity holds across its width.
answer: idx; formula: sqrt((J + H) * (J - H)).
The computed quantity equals 144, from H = 142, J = 202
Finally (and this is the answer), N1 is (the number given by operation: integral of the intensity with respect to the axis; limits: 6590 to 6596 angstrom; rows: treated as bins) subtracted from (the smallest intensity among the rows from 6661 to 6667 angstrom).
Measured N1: -36.4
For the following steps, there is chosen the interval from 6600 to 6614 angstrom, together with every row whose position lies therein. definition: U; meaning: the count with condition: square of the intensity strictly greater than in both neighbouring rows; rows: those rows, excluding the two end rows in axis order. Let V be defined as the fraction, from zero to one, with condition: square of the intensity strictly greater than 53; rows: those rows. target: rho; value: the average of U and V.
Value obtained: 0.6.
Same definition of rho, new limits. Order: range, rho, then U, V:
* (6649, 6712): 4.1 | 8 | 0.12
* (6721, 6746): 1.3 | 2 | 0.56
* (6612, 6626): 1.3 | 2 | 0.67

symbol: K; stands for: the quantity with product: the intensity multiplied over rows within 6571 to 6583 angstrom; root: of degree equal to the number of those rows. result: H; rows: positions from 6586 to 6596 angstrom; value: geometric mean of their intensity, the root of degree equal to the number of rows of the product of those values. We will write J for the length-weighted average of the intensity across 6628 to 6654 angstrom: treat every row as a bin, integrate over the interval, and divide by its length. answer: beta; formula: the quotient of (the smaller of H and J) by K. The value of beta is 0.88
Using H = 7.6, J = 6.96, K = 7.90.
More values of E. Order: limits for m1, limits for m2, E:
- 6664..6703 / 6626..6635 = 17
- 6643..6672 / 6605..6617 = 4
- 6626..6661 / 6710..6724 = 9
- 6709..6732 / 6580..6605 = 2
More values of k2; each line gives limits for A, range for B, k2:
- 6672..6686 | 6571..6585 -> 0.03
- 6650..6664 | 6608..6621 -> 0.09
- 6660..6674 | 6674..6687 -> 0.10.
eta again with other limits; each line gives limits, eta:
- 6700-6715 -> 6714.35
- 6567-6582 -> 6581.19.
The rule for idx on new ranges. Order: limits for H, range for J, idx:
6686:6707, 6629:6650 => 57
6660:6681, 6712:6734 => 147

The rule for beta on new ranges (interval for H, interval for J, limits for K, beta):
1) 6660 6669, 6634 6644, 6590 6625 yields 0.98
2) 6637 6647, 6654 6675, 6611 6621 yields 0.92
